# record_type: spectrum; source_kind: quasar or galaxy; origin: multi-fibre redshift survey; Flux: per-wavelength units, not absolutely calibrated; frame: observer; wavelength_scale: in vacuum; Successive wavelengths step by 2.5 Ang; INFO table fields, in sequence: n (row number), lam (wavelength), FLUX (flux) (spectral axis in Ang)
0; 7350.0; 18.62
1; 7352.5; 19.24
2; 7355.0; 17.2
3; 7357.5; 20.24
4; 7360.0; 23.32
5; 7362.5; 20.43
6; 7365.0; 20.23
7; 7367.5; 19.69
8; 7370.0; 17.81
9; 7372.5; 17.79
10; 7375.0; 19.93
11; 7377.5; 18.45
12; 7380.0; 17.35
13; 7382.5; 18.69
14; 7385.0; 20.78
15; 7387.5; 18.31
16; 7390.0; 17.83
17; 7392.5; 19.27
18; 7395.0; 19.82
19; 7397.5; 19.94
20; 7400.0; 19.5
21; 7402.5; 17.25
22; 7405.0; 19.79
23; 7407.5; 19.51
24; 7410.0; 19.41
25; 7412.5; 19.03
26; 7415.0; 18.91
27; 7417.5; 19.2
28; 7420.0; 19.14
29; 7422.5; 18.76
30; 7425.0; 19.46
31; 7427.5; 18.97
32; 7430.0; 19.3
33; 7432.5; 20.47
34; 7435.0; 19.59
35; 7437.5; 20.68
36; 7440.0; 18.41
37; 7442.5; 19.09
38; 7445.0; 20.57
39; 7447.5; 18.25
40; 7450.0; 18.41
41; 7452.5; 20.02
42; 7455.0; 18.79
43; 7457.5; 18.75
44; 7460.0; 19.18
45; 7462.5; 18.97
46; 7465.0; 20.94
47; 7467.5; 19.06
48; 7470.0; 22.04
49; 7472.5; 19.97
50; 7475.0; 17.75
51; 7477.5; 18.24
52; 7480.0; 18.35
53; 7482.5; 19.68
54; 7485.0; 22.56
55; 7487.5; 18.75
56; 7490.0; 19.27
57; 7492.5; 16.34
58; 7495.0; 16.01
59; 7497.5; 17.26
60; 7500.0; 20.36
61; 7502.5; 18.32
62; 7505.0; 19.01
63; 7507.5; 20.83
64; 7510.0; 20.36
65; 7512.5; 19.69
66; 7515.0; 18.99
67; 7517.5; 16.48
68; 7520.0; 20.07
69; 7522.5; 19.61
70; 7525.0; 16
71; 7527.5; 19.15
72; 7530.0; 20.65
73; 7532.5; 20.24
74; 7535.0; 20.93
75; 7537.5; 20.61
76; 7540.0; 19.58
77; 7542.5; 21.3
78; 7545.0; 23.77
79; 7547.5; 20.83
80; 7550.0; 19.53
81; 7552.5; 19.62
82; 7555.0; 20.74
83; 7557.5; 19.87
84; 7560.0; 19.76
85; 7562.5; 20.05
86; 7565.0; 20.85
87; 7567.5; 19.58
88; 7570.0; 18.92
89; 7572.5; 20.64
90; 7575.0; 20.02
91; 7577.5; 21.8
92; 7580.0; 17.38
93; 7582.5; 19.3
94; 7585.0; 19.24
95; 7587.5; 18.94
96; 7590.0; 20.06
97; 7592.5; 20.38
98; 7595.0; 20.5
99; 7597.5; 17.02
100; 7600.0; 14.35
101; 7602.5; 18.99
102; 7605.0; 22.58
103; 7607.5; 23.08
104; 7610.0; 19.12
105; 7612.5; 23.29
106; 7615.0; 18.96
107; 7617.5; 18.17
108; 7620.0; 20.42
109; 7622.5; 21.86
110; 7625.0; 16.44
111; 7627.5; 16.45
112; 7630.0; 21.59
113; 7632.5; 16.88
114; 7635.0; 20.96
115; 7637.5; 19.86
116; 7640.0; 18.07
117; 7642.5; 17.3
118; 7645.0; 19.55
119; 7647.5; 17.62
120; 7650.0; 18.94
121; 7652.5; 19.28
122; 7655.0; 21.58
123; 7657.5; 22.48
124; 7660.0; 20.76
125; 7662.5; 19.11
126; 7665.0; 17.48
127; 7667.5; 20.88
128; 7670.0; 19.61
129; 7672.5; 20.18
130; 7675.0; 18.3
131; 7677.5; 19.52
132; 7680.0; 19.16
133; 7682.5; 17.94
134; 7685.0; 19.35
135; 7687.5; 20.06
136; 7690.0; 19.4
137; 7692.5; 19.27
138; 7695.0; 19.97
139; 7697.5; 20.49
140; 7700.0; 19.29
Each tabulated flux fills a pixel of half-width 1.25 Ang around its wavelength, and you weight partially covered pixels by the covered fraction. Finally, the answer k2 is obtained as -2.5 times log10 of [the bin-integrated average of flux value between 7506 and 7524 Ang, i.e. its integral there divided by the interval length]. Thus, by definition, -3.218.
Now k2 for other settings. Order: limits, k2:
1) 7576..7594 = -3.231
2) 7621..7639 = -3.205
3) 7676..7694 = -3.211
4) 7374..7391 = -3.183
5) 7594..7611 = -3.218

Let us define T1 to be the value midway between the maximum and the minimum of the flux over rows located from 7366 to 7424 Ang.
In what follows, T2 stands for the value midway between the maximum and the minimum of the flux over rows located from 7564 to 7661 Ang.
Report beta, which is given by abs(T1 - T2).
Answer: 0.2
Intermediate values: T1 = 19.0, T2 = 18.8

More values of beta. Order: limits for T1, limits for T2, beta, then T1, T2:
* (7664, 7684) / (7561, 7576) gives 0.7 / 19.2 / 19.9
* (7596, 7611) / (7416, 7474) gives 1.4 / 18.7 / 20.1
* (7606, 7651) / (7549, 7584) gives 0.3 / 19.9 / 19.6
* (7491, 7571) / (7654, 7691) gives 0.1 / 19.9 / 20.0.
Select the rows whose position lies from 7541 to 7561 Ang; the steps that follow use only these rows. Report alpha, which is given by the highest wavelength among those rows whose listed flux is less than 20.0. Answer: 7560.0 Ang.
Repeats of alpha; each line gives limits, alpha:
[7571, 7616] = 7615.0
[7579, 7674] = 7670.0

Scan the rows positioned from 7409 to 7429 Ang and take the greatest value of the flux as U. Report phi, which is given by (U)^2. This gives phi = 379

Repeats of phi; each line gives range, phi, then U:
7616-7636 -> 478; 21.86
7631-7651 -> 439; 20.96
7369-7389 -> 432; 20.78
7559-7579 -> 475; 21.8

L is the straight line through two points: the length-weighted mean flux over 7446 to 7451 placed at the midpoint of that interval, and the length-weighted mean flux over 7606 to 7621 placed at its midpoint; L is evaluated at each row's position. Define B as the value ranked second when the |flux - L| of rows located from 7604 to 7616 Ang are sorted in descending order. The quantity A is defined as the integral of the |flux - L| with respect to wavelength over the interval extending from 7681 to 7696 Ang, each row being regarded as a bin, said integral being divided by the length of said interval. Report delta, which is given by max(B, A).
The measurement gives 2.6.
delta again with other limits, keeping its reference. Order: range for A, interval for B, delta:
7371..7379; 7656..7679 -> 3.0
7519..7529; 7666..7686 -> 3.0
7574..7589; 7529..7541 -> 1.3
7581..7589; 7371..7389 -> 2.4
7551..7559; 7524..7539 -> 1.4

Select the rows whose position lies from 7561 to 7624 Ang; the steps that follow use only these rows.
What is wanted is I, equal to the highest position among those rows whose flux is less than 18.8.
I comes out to 7617.5 Ang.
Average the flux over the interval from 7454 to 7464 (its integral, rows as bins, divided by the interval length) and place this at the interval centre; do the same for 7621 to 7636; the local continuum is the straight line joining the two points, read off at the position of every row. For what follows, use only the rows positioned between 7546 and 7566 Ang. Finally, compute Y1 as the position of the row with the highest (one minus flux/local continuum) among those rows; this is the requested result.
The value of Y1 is 7550.0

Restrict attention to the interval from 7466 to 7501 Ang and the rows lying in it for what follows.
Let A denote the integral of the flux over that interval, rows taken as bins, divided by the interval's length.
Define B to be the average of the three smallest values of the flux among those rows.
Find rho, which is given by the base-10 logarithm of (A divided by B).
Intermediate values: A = 19.0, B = 16.5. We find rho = 0.060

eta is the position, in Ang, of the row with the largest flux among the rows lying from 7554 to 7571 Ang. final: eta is 7565.0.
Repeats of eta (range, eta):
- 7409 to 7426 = 7425.0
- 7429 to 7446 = 7437.5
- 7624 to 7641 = 7630.0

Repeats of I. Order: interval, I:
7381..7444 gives 7440.0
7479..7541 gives 7525.0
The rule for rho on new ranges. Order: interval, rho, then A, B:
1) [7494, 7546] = 0.081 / 19.5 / 16.2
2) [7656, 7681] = 0.034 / 19.8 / 18.3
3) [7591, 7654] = 0.088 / 19.3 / 15.7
